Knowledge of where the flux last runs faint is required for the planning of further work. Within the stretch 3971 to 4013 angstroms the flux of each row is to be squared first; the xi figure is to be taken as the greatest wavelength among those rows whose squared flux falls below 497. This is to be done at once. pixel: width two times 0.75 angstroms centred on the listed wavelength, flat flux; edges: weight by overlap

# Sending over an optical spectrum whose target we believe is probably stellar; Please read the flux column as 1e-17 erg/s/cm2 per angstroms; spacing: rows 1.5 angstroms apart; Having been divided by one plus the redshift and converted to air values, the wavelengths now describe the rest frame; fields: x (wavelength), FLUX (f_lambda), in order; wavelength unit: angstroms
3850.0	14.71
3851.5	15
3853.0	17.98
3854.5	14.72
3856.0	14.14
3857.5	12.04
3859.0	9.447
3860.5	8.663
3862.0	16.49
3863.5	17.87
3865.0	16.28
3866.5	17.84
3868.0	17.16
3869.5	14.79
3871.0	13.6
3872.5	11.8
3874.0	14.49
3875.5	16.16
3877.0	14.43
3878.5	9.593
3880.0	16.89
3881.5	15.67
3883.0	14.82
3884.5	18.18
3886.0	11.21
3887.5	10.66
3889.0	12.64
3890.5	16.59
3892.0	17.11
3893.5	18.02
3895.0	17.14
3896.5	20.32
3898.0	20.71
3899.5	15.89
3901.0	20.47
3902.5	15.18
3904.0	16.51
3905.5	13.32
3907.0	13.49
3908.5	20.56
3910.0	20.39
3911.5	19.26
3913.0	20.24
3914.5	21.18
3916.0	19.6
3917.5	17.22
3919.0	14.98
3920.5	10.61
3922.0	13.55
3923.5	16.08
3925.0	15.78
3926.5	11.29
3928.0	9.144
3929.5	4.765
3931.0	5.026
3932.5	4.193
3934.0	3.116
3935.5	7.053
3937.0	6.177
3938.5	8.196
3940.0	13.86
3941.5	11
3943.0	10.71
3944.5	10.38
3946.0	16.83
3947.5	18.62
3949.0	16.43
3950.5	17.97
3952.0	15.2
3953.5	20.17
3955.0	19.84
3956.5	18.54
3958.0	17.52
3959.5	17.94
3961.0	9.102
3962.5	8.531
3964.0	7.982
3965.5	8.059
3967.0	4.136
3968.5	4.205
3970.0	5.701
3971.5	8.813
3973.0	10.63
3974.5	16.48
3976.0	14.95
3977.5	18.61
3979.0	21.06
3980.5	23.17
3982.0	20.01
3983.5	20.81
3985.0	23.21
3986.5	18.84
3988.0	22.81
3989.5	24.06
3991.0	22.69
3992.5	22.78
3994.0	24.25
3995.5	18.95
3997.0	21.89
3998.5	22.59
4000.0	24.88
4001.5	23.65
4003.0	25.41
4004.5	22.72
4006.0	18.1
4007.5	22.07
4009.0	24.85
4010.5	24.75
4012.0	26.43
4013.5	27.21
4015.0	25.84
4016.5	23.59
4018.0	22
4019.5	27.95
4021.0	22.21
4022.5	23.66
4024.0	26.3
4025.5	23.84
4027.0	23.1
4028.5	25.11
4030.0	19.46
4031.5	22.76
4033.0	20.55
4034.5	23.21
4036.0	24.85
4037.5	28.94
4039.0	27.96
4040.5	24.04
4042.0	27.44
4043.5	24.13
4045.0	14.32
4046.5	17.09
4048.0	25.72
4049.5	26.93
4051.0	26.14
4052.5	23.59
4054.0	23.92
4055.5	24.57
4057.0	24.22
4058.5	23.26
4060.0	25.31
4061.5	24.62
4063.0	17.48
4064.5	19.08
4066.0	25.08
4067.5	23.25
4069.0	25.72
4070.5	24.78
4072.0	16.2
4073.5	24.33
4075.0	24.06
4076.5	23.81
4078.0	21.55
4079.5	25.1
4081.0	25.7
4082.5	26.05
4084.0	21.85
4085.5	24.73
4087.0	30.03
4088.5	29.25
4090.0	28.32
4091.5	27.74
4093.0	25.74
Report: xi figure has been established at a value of 4007.5 angstroms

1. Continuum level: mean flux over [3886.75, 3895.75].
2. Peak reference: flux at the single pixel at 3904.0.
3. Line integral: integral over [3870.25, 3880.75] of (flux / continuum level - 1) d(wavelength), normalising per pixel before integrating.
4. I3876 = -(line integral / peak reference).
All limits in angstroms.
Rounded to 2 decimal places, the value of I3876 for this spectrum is 0.06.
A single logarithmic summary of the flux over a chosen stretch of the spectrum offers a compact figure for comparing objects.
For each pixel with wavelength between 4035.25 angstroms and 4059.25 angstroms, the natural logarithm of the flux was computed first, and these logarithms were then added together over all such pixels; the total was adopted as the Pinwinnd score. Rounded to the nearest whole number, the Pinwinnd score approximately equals 51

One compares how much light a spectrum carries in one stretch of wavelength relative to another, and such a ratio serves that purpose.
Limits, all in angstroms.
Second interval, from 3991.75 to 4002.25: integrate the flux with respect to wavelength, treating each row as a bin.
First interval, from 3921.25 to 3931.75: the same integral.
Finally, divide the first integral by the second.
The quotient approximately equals 0.48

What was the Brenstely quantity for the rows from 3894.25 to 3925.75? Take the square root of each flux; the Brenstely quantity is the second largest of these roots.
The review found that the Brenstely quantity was 4.6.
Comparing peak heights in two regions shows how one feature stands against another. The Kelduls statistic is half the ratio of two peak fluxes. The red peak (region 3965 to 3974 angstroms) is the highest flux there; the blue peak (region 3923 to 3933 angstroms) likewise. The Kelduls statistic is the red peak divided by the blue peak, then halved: 0.33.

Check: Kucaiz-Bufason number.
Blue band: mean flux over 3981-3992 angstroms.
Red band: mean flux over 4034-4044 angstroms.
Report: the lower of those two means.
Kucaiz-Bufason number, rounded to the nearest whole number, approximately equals 22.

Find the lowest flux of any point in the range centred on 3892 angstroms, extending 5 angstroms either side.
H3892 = 10.66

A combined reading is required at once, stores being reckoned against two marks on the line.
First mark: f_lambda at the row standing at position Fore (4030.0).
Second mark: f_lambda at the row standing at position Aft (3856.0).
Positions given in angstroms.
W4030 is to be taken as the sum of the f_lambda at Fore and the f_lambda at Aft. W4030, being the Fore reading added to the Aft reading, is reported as 34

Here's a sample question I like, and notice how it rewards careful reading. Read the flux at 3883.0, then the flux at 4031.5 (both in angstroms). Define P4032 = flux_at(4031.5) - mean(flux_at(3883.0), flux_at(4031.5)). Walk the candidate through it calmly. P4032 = 4.0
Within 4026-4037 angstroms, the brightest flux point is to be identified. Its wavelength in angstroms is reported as 4028.5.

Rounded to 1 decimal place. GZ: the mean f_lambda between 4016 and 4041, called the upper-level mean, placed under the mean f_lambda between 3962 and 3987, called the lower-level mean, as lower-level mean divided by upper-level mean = 0.6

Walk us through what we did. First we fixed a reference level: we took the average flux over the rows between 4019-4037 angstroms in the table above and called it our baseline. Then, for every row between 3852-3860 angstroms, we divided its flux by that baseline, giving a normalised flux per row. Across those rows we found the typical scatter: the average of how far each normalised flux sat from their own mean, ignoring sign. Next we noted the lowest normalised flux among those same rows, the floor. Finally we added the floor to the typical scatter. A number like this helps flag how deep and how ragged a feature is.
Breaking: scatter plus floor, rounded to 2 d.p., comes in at 0.50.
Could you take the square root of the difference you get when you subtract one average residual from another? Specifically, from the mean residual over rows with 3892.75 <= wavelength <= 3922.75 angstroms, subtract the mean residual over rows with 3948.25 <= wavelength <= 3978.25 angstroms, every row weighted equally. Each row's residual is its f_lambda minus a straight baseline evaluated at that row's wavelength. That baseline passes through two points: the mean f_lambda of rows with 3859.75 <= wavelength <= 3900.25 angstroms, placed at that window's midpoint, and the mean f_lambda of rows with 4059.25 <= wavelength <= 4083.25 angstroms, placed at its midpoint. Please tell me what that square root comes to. 2.6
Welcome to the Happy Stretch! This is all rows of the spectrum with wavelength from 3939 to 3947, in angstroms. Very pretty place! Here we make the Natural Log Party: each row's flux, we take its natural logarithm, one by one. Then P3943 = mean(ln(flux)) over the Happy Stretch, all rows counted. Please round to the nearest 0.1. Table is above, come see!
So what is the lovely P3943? 2.5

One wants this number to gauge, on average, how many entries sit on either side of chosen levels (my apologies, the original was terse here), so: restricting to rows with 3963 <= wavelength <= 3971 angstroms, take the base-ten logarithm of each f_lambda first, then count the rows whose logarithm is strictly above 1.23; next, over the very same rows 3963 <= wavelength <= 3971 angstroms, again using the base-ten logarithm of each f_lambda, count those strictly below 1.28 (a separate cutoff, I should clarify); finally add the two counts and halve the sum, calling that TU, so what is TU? 2.5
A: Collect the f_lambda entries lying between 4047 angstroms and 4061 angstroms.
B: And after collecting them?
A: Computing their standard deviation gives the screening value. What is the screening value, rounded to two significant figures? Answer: 1.2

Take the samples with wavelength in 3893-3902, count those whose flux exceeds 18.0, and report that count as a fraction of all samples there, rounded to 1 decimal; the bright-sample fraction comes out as 0.7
